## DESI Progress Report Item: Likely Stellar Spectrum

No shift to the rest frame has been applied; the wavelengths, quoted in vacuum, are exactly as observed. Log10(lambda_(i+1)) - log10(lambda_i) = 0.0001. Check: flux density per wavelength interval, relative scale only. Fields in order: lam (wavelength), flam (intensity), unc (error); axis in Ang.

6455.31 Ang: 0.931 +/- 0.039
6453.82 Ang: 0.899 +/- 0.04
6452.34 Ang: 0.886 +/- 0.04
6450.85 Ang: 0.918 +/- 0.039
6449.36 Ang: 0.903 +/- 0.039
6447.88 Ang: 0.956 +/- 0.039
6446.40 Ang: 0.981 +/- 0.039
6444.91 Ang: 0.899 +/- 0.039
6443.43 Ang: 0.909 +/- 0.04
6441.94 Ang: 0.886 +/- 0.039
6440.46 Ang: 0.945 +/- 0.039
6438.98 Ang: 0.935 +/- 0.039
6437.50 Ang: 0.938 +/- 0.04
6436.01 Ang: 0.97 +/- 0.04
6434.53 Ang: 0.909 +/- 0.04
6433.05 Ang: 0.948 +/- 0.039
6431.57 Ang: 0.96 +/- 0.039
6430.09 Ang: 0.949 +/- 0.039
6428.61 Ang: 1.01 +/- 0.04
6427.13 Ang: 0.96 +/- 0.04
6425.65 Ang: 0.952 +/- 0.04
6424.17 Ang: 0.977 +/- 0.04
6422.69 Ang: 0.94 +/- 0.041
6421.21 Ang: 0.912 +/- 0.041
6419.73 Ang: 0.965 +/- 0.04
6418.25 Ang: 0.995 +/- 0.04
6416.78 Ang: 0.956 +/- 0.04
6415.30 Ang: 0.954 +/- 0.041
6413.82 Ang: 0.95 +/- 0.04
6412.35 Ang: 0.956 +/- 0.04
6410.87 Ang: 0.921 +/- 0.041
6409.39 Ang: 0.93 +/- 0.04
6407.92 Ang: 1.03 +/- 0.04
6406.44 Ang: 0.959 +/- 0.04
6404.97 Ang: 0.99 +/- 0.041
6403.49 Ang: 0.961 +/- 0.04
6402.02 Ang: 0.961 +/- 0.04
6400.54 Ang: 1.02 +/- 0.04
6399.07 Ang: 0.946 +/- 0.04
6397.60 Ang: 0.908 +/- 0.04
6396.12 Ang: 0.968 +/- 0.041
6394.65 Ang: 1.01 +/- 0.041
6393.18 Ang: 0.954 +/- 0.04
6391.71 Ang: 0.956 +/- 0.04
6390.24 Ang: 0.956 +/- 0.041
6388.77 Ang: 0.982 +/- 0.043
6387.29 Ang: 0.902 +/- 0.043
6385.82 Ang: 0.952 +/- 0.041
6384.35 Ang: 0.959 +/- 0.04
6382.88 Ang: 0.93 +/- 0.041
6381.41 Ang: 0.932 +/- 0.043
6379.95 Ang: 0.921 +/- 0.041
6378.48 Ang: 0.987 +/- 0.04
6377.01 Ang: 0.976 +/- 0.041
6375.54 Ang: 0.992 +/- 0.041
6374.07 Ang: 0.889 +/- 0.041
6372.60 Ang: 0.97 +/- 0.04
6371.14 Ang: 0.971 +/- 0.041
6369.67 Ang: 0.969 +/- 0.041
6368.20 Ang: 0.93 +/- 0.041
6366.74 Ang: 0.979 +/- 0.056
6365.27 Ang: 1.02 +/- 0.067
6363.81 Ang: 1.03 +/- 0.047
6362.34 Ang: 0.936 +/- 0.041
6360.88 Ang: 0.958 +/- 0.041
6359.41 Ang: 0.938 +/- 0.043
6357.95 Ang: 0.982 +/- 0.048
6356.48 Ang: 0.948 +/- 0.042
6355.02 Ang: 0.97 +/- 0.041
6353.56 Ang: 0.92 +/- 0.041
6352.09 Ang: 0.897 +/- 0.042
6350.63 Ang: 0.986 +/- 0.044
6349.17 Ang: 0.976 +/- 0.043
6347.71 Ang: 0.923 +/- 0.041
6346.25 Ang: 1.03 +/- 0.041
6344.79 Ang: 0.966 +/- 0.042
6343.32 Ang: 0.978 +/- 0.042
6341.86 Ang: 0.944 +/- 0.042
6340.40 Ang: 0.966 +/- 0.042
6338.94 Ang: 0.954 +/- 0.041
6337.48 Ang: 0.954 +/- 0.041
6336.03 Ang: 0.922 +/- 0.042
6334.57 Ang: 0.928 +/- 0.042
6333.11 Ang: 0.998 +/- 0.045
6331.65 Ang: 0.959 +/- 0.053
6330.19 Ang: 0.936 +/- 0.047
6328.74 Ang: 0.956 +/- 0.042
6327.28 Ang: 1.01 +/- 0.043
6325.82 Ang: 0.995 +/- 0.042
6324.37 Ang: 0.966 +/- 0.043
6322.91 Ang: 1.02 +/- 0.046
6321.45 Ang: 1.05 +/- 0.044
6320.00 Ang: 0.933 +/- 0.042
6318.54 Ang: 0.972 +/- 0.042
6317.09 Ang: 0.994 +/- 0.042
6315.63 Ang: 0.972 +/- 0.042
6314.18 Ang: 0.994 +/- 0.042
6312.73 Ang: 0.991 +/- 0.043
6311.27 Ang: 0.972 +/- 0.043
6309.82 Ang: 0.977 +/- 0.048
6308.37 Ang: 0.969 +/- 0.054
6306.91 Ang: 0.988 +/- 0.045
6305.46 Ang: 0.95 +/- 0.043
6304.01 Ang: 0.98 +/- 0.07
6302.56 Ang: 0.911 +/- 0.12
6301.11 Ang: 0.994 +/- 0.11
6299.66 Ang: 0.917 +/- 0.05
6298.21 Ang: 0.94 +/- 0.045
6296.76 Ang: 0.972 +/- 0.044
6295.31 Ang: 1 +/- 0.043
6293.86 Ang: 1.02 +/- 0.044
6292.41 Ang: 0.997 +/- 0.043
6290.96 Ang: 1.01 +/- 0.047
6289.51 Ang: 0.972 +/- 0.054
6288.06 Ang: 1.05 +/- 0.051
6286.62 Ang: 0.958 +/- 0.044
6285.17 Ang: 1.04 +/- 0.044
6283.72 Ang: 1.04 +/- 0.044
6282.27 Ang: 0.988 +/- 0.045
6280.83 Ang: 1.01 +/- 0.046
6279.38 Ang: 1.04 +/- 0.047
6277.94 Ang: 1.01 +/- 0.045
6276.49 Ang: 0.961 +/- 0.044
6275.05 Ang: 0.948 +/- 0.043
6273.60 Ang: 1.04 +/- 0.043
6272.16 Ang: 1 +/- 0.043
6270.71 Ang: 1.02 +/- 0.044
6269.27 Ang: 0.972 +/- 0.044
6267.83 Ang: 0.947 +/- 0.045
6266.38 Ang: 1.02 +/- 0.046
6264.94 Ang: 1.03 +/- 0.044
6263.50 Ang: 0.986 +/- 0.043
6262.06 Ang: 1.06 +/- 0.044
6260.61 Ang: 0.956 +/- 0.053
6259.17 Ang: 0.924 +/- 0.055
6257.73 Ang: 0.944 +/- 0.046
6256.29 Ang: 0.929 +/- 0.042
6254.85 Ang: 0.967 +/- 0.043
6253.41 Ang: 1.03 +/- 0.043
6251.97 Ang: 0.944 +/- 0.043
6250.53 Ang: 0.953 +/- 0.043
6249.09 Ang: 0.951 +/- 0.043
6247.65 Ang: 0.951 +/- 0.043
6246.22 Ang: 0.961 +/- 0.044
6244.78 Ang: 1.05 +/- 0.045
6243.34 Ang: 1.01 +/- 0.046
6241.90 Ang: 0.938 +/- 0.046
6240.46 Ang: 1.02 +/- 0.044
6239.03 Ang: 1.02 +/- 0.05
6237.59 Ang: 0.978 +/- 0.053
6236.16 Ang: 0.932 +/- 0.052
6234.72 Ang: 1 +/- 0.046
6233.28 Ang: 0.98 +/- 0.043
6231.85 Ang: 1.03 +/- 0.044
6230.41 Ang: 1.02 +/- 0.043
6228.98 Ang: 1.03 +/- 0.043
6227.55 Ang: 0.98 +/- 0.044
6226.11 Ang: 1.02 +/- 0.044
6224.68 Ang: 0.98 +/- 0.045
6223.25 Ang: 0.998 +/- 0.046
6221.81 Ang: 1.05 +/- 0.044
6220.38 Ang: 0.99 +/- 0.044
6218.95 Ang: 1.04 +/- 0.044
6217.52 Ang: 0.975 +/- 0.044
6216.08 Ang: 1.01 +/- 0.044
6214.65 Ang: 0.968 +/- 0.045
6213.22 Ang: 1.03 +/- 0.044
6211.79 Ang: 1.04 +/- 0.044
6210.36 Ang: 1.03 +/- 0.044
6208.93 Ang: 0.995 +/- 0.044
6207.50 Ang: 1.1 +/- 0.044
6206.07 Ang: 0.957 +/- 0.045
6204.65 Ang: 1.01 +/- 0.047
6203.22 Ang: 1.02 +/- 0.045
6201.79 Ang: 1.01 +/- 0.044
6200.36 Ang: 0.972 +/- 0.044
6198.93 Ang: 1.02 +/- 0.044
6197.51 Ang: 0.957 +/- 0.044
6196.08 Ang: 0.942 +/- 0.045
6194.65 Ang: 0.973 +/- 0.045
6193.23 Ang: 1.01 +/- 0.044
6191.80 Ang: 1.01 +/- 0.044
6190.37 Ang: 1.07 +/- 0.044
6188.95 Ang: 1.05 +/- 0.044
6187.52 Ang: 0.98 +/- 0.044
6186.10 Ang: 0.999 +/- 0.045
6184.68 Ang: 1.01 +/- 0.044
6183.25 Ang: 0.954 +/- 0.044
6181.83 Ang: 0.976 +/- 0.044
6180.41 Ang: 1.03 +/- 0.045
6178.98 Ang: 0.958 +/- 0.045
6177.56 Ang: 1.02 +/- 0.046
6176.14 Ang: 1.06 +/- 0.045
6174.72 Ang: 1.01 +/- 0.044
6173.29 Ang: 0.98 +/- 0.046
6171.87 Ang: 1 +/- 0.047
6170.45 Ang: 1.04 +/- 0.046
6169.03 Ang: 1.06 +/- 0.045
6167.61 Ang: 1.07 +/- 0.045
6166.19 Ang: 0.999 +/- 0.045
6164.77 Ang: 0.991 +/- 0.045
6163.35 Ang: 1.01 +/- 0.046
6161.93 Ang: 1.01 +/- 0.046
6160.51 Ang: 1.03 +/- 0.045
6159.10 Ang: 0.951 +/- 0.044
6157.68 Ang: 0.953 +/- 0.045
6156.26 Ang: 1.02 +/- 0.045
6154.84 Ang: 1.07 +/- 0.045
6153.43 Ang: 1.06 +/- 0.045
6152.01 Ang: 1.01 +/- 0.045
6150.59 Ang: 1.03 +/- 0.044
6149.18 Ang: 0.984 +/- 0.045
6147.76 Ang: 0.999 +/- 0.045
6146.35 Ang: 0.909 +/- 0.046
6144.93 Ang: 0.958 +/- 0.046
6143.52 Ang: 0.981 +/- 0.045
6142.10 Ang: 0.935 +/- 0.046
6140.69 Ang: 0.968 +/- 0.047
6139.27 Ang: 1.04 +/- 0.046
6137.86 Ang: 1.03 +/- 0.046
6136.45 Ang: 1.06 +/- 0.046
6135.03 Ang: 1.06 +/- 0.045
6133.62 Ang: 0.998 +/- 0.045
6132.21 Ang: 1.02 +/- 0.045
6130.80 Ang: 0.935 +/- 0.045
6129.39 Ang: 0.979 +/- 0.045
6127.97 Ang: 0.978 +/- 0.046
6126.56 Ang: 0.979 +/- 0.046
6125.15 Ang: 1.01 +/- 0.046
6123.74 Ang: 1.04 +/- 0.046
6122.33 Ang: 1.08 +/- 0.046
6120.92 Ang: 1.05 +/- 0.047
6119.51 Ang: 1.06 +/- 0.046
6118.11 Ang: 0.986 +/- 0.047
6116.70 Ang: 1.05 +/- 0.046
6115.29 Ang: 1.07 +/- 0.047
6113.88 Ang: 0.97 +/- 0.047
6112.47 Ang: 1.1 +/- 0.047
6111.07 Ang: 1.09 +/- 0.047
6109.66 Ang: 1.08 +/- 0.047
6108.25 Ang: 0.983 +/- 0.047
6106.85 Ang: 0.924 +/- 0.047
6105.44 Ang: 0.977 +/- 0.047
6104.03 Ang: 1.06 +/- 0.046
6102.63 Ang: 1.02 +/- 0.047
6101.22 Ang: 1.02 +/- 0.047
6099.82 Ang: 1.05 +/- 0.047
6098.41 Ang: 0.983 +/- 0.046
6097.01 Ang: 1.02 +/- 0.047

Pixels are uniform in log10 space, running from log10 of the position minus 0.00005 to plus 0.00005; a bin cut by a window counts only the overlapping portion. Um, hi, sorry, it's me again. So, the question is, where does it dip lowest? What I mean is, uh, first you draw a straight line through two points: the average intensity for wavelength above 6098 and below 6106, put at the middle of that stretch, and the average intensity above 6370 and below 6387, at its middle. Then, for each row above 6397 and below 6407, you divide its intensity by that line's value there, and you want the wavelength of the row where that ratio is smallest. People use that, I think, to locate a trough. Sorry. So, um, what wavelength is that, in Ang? 6397.60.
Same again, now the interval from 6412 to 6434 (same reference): 6421.21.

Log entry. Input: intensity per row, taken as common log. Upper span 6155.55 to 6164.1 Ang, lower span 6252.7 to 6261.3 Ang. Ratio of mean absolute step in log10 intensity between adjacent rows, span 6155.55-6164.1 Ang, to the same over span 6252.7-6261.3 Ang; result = 0.97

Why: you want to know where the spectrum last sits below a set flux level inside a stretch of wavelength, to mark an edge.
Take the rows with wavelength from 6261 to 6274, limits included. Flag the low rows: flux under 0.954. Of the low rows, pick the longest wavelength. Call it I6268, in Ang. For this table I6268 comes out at 6267.83 Ang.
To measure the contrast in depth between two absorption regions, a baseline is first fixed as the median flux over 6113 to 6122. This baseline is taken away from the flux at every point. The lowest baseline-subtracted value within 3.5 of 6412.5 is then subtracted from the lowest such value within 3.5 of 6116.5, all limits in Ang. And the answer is 0.049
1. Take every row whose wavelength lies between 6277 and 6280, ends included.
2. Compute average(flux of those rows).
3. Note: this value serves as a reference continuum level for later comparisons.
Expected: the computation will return 1.02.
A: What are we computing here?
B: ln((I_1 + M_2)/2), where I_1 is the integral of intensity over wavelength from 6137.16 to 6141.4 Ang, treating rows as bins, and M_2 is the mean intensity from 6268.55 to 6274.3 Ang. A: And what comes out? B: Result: 0.98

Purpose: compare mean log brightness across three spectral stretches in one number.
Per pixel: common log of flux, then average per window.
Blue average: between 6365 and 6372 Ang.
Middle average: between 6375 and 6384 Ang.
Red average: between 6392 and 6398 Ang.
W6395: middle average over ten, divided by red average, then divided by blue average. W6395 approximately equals -9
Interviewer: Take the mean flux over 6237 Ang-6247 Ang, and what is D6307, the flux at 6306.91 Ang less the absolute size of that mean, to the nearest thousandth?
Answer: -0.009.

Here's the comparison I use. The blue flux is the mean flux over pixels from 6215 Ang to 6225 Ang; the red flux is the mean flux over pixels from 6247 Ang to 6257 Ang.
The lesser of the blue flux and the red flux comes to 0.961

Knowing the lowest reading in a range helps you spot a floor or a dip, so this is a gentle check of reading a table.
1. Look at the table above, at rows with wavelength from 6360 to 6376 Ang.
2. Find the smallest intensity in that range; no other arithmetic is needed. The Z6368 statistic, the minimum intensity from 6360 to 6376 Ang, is 0.889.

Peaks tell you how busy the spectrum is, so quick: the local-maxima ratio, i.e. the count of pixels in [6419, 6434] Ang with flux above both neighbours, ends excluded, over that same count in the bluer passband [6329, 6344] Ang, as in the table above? 1.5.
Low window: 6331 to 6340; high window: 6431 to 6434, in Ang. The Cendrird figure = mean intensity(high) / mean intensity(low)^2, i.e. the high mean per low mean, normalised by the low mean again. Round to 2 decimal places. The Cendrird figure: 1.05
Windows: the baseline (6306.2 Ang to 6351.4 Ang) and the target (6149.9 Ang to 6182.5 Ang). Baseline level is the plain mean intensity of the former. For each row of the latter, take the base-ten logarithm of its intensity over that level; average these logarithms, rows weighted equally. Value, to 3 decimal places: 0.018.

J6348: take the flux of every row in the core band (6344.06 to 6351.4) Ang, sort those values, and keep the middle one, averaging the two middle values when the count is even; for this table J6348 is 0.98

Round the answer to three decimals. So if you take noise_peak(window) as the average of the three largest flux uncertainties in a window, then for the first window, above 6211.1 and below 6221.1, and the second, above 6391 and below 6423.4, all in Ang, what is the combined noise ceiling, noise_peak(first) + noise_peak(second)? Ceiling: 0.085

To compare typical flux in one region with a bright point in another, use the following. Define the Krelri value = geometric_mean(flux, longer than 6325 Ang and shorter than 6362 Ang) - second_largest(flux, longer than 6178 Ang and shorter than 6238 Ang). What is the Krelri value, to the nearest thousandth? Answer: -0.111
